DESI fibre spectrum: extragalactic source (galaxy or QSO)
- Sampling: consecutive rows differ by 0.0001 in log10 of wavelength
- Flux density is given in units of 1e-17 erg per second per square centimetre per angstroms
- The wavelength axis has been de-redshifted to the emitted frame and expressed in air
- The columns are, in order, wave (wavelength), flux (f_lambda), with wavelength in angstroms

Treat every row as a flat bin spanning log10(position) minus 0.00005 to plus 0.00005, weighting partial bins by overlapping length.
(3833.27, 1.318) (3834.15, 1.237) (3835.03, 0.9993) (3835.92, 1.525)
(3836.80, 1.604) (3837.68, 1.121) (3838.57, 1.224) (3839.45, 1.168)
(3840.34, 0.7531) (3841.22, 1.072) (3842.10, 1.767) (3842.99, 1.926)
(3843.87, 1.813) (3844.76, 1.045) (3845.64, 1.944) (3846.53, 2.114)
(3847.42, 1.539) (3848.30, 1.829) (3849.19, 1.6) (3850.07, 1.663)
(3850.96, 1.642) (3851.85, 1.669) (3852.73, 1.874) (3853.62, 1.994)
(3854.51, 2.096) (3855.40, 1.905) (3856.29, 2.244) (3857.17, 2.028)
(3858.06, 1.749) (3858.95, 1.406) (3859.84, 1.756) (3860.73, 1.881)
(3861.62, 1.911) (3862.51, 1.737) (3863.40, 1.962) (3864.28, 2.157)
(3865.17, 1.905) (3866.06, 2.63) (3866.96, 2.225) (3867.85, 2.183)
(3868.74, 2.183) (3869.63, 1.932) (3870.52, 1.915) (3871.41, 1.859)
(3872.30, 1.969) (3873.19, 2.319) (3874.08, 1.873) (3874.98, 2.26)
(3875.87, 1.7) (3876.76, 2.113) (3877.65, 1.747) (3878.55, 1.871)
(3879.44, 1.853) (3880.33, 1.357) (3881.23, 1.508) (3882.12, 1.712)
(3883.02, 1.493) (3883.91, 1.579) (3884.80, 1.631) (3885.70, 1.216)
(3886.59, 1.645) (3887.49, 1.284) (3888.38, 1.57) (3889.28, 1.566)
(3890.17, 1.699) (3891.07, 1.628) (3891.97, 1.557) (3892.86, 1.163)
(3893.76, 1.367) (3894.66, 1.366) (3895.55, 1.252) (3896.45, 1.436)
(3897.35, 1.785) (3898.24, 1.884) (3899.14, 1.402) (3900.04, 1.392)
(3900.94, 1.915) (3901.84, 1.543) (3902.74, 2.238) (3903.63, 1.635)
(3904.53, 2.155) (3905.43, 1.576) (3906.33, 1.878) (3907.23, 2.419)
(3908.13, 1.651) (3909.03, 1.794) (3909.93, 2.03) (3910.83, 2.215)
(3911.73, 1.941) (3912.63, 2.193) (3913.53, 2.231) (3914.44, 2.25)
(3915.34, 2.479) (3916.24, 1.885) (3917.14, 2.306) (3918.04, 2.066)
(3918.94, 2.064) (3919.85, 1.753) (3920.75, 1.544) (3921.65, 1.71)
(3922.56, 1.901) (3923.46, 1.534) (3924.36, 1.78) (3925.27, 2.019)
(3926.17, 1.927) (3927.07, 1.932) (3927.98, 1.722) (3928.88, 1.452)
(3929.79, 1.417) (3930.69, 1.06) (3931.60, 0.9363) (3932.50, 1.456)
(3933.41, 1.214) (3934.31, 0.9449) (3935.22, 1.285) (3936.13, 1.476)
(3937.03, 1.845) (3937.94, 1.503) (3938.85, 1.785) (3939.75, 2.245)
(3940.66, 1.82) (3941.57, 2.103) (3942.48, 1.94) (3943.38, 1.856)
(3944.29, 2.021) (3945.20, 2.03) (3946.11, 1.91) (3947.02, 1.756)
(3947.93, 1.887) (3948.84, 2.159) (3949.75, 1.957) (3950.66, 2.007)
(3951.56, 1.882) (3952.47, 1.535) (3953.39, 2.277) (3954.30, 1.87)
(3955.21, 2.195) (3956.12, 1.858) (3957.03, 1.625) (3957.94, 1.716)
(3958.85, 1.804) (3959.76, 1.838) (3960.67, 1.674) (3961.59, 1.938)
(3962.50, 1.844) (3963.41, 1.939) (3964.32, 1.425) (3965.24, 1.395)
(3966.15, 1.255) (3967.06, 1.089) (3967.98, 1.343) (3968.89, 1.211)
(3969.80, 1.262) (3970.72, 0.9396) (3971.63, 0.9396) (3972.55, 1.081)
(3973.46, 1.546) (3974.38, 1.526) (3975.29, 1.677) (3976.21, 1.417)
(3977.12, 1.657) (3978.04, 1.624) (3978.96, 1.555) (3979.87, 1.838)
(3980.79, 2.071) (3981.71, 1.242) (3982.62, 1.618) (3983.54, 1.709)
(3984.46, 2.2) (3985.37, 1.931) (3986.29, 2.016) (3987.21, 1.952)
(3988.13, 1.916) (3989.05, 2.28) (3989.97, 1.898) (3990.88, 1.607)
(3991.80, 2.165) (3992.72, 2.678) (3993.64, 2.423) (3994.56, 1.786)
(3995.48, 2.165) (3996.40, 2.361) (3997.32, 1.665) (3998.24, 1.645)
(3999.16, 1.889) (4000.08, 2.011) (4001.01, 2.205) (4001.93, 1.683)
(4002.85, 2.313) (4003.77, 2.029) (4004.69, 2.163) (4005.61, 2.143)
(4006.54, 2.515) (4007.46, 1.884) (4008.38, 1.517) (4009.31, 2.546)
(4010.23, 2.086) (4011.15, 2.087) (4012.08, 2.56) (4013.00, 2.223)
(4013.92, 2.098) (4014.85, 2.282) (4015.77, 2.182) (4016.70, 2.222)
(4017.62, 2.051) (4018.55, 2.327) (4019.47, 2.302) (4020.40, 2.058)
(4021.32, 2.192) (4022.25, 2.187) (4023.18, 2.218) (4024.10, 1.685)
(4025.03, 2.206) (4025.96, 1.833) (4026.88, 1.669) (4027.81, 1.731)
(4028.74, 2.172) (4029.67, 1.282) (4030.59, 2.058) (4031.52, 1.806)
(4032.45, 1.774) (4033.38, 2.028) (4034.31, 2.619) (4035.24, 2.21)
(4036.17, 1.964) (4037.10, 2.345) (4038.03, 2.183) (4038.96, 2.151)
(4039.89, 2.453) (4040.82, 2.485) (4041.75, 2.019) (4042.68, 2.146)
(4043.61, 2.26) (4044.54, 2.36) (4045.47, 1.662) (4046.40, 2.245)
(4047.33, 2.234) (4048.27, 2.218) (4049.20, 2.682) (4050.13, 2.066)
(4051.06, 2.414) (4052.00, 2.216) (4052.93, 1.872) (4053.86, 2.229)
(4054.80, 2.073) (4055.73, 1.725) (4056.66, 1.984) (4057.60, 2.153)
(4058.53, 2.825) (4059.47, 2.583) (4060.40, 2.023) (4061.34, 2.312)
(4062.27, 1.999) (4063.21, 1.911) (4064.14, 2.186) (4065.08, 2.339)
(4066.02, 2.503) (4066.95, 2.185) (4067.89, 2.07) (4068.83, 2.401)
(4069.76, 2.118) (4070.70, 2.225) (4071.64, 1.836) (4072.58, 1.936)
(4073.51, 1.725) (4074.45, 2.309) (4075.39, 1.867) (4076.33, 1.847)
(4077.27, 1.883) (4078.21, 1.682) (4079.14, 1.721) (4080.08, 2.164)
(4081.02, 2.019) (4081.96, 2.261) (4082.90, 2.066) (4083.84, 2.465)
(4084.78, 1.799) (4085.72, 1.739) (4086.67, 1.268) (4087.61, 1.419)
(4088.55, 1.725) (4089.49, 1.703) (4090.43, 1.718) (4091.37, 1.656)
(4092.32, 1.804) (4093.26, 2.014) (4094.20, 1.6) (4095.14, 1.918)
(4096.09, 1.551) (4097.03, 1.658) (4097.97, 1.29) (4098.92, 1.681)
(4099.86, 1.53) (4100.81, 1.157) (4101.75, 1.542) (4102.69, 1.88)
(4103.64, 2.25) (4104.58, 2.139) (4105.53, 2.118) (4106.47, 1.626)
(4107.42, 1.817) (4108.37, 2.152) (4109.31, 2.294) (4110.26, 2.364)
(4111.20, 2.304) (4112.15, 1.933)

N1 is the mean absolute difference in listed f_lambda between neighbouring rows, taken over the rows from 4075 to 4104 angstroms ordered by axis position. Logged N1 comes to 0.25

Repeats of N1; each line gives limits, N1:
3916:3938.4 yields 0.24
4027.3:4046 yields 0.33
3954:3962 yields 0.19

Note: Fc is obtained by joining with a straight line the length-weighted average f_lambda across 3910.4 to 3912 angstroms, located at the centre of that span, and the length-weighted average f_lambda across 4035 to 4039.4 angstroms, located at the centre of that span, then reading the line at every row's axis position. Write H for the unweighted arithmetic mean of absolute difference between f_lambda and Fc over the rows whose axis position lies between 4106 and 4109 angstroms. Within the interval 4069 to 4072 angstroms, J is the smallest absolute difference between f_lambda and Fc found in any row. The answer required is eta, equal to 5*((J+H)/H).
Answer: 5.5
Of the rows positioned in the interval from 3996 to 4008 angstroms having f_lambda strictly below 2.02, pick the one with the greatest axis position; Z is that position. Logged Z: 4007.46 angstroms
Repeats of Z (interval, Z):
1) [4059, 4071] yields 4063.21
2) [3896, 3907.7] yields 3906.33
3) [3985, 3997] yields 3994.56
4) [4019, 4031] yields 4029.67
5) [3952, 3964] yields 3963.41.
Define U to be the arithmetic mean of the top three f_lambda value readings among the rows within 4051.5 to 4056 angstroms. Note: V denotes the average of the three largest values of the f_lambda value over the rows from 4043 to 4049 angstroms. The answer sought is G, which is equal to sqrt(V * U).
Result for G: 2.2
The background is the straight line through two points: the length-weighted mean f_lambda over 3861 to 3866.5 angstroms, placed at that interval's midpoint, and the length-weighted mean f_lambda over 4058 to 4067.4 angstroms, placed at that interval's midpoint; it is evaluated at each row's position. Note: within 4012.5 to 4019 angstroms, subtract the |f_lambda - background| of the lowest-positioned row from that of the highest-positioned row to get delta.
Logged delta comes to 0.1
